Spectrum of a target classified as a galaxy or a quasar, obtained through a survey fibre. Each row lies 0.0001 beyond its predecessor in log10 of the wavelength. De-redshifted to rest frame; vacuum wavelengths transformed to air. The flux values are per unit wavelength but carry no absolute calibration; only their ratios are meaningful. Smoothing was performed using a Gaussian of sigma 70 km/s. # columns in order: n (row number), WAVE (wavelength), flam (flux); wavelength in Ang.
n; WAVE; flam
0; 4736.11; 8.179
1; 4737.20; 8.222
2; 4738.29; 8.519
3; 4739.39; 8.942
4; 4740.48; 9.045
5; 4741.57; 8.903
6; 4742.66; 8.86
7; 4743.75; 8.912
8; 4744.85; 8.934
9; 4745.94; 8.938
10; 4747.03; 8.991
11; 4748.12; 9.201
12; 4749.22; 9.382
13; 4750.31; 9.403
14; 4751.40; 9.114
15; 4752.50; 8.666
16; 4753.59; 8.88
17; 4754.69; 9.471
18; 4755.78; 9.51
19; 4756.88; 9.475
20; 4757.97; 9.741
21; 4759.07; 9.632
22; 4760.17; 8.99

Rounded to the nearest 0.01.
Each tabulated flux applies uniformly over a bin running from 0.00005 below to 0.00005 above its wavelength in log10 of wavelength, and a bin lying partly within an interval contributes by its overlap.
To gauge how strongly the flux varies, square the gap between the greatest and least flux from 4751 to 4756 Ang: 0.71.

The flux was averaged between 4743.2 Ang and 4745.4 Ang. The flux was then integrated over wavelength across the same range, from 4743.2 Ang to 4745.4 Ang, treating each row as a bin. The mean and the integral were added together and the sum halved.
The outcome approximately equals 14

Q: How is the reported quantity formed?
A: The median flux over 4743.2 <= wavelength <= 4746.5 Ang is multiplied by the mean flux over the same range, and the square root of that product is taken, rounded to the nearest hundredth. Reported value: 8.93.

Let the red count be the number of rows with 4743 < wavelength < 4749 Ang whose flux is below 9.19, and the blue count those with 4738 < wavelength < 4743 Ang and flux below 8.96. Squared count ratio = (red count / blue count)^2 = 1.0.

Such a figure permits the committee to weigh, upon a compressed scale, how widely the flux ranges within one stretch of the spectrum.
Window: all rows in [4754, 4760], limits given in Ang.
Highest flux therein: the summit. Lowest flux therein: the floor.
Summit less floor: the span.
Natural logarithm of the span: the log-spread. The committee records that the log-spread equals -1.3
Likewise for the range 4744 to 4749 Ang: -1.3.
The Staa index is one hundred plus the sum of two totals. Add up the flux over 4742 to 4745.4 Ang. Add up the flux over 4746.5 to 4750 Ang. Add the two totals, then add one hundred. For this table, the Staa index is 154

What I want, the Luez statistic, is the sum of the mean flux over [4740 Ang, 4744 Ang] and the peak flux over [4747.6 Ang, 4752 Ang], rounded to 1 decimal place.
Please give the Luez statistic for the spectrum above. 18.3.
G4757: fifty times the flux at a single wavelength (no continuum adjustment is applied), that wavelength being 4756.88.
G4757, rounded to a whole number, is 474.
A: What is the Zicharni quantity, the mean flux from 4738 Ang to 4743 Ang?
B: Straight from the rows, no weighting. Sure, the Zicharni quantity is 8.9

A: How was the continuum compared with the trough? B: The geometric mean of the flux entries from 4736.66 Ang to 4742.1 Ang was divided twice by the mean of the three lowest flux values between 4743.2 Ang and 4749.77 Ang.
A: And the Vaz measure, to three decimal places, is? 0.109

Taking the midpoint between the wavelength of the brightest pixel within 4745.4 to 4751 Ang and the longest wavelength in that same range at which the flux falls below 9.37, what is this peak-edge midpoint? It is 4749.2 Ang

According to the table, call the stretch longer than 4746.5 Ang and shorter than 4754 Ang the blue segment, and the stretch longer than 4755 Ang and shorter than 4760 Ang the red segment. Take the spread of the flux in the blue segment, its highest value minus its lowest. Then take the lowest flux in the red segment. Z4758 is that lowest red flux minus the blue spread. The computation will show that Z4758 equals 8.7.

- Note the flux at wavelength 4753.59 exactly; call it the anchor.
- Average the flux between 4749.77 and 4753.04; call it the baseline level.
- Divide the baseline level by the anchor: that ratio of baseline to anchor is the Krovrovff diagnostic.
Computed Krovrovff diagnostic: 1.02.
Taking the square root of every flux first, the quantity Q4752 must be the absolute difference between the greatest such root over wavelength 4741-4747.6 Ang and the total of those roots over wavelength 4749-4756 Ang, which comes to 18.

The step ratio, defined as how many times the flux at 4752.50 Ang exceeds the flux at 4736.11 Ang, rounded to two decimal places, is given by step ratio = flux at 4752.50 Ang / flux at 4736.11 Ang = 1.06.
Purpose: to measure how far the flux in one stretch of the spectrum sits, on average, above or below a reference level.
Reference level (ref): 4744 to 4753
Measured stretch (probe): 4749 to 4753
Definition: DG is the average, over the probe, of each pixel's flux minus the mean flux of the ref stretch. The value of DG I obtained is 0.06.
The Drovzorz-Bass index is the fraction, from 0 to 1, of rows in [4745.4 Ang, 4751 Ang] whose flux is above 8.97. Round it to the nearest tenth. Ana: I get 0.8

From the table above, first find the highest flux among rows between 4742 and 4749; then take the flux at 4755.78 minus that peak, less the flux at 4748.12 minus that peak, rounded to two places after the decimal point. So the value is 0.31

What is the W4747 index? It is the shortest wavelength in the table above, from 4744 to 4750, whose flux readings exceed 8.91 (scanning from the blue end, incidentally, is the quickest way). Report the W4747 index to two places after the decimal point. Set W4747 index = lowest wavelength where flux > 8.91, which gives 4744.85 Ang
